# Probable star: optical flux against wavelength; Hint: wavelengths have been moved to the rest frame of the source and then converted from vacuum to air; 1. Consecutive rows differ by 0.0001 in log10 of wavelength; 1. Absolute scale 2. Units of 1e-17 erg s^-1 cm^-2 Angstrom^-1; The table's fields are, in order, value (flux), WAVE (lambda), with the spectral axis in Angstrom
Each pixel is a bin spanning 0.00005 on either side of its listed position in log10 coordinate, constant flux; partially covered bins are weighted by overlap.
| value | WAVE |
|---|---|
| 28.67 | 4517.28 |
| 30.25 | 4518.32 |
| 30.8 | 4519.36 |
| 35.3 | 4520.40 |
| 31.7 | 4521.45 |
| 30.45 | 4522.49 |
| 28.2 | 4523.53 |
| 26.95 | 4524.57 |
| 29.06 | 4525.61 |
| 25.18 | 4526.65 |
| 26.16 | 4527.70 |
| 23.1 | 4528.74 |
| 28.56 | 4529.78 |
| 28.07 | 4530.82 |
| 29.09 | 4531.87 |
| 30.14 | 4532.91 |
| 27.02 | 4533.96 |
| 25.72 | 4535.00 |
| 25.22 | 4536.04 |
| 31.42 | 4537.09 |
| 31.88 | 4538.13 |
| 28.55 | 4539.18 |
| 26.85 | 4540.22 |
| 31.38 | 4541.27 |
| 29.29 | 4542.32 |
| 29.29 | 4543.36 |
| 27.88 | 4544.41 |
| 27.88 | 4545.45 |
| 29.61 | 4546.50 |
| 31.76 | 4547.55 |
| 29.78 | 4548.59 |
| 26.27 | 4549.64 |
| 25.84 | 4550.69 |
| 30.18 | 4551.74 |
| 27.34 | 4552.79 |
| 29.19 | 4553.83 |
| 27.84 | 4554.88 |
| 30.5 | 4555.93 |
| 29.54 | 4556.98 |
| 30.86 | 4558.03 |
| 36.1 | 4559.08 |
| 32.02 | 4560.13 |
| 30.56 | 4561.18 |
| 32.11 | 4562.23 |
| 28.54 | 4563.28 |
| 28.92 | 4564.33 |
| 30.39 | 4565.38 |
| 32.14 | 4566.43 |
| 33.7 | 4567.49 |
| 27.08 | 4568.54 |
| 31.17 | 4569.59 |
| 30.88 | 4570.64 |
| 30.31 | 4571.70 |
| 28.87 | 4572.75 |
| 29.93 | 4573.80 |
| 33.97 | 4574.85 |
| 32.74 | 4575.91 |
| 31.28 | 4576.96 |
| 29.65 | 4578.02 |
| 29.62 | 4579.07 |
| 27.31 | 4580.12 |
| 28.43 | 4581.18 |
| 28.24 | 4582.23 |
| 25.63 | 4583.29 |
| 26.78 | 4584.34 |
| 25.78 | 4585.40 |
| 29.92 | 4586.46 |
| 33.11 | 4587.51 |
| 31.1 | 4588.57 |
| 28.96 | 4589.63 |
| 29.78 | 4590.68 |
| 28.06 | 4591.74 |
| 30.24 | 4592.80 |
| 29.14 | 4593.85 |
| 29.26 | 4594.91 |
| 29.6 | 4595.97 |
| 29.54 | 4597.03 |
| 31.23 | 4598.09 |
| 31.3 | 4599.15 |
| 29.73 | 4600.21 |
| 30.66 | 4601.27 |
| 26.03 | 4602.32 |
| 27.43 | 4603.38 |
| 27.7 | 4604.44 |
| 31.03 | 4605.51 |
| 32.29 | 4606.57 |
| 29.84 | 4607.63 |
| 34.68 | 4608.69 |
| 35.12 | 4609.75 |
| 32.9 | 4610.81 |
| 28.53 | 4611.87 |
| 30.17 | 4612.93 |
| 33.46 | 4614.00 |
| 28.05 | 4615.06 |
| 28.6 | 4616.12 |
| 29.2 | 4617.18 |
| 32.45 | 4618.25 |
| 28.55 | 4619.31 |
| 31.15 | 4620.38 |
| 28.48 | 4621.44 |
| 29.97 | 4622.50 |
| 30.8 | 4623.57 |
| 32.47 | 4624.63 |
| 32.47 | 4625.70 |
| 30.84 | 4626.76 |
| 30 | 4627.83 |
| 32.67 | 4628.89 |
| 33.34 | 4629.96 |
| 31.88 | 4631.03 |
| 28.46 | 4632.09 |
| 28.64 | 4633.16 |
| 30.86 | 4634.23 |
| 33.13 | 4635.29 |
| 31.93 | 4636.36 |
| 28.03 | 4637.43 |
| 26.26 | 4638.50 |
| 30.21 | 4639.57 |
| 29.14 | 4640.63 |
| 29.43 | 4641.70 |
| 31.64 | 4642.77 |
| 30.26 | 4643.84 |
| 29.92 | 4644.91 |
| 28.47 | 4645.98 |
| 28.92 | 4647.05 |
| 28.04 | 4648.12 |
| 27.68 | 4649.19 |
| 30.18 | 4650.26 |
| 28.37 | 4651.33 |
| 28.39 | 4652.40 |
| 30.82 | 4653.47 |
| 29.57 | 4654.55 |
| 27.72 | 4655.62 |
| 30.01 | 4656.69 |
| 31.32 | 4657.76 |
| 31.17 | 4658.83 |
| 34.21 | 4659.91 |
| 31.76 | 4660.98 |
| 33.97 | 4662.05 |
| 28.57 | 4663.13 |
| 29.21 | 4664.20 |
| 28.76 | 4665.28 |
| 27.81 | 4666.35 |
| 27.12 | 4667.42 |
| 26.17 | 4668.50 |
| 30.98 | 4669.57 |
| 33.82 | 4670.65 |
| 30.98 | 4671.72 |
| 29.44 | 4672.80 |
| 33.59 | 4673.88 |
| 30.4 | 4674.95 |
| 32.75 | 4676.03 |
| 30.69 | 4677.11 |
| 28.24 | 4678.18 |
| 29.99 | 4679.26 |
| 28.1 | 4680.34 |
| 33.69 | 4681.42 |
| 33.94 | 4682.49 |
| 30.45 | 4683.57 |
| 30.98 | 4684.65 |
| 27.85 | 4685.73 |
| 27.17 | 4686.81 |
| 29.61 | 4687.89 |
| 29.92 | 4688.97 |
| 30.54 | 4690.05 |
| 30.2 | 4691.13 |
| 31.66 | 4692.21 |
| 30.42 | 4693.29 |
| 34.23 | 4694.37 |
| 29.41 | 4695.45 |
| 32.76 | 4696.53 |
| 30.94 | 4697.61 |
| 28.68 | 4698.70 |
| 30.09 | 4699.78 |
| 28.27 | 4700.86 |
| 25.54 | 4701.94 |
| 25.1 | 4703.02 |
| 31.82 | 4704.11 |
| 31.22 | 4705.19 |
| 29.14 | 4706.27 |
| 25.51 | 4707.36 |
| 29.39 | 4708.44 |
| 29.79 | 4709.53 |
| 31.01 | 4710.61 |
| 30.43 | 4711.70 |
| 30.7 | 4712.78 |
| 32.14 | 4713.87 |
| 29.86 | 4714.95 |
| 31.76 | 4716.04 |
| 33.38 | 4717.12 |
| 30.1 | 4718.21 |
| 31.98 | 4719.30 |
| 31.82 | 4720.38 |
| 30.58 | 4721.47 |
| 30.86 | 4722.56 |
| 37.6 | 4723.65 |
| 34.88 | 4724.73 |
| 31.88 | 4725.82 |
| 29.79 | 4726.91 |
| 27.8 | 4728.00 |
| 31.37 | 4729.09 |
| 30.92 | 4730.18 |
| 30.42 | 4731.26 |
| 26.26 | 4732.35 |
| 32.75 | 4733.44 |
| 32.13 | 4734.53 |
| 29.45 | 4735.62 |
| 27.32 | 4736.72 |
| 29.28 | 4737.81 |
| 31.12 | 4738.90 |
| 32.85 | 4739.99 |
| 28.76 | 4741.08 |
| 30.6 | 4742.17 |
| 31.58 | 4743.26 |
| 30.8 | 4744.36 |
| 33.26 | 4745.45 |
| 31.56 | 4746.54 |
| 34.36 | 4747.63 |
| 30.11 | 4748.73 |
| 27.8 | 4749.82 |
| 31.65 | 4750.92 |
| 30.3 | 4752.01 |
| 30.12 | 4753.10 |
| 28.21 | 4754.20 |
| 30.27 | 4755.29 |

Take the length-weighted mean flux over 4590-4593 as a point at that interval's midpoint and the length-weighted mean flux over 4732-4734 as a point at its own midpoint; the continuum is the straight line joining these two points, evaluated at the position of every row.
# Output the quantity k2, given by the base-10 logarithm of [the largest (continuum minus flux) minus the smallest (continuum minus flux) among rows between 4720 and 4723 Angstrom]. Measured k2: 0.09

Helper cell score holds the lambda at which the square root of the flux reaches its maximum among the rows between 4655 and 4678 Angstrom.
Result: 4659.91 Angstrom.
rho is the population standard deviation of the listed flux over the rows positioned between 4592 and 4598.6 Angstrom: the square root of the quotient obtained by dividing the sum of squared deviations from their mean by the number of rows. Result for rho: 0.71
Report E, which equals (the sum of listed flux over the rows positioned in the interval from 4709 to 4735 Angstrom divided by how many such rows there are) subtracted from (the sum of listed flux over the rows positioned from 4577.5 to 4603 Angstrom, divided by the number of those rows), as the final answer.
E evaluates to -2.1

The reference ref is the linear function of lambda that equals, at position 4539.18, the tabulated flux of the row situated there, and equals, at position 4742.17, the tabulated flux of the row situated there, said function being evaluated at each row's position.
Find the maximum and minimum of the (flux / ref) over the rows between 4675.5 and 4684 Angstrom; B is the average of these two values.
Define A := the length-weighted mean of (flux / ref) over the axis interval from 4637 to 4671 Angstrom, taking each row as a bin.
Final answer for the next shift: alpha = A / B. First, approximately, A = 1.00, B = 1.03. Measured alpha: 0.96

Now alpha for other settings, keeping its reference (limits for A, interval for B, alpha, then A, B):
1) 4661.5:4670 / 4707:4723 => 1.00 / 0.97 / 0.97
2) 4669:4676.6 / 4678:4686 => 1.03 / 1.06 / 1.03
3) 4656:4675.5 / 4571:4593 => 0.99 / 1.02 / 1.03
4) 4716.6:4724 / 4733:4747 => 1.07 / 1.06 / 0.99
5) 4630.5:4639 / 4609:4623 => 0.94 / 1.01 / 1.08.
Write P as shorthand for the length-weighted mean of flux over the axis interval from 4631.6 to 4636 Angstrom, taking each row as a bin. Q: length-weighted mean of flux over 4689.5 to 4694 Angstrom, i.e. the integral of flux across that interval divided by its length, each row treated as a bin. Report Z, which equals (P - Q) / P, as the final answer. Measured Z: -0.02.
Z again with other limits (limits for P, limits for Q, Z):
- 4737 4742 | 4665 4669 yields 0.10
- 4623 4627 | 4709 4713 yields 0.04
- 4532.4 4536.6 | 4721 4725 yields -0.24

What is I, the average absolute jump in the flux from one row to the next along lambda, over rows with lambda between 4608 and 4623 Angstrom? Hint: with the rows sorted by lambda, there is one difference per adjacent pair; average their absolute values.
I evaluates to 2.5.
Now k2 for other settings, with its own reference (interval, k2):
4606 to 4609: 0.68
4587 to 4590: 0.62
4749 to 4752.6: 0.58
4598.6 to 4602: 0.20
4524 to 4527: 0.59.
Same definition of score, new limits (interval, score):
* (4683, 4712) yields 4694.37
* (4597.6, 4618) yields 4609.75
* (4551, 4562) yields 4559.08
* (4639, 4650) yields 4642.77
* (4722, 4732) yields 4723.65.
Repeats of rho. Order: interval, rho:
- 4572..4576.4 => 2.06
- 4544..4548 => 1.60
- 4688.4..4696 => 1.50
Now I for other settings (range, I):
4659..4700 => 2.2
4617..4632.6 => 1.9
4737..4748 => 2.0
